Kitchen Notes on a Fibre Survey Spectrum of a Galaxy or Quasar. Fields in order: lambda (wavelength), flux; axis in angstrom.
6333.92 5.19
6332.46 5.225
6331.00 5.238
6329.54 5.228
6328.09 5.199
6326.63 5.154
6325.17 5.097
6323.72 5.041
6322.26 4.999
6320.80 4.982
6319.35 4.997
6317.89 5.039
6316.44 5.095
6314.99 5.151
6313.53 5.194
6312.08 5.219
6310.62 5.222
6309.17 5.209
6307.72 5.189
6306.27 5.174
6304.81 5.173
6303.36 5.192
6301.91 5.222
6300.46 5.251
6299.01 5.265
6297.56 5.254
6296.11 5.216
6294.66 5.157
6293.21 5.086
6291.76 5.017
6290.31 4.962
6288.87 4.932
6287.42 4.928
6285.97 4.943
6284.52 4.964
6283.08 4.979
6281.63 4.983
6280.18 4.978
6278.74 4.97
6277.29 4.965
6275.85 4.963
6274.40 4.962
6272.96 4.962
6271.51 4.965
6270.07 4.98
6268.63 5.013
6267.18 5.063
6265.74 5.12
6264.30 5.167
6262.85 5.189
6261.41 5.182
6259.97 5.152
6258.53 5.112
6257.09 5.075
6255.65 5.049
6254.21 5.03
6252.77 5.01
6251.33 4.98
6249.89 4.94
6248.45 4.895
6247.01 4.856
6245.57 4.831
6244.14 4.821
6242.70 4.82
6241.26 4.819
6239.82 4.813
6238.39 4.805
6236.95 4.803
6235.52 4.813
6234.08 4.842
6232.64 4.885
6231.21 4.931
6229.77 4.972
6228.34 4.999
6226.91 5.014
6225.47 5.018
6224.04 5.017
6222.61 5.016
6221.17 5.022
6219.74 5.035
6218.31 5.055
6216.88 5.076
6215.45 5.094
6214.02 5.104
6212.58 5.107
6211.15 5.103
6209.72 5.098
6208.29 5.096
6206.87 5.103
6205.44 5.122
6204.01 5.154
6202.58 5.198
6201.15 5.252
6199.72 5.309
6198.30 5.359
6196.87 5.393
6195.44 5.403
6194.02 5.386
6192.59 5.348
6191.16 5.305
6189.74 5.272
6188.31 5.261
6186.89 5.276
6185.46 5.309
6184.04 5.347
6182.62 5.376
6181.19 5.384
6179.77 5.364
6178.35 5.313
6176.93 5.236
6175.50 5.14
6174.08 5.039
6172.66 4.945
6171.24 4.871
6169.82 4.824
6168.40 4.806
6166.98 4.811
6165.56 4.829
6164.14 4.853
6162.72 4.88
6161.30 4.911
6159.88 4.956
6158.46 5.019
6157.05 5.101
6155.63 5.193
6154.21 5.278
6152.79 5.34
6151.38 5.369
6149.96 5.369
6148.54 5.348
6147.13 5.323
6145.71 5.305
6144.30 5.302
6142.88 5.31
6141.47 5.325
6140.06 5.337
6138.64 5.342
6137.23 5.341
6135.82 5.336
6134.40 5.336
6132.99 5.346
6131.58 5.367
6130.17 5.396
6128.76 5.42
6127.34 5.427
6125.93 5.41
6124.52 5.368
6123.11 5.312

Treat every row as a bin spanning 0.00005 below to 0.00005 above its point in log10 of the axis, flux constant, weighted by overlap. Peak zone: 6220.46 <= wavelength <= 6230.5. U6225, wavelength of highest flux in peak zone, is 6221.17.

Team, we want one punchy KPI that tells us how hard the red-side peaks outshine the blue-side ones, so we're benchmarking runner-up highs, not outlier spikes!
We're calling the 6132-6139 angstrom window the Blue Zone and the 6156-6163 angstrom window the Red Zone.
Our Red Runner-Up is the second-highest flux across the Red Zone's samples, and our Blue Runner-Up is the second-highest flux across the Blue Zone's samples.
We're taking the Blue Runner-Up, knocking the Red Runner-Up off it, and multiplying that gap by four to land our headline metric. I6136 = 1.3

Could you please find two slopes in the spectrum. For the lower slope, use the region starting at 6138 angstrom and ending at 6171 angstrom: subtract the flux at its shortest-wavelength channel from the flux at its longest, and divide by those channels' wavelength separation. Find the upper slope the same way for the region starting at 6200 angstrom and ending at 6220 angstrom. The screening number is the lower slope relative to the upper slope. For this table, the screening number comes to 1.4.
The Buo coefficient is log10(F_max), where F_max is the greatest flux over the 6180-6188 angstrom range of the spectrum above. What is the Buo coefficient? 0.731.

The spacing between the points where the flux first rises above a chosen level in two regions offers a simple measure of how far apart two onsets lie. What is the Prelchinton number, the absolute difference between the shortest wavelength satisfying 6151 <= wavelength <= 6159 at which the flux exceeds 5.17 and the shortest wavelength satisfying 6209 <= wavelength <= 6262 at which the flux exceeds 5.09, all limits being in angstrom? 58.3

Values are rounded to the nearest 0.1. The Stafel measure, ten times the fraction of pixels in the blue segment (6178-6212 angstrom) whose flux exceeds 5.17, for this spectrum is 7.5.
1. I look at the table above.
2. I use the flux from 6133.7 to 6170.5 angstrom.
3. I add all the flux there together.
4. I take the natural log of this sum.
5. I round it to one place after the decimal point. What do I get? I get 4.9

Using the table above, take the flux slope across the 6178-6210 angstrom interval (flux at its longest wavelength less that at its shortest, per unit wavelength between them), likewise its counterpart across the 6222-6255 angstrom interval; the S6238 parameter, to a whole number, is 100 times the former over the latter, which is -1547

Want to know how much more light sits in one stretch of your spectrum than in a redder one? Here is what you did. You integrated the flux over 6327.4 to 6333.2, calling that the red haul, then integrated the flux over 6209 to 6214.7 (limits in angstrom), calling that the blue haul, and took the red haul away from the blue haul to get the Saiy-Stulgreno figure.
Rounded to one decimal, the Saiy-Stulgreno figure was -1.3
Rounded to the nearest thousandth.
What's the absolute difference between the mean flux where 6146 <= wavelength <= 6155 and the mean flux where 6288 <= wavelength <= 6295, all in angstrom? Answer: 0.307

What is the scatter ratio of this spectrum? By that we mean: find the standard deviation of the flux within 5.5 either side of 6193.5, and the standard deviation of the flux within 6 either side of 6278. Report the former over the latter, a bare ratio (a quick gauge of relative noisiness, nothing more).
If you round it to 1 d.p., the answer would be 6.4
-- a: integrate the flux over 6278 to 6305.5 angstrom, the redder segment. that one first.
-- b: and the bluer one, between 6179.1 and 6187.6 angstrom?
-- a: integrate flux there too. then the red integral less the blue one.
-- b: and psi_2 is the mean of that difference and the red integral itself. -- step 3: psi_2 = 117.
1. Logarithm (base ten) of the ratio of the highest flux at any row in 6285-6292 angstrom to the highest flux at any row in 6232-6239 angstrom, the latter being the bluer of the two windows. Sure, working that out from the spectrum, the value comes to 0.012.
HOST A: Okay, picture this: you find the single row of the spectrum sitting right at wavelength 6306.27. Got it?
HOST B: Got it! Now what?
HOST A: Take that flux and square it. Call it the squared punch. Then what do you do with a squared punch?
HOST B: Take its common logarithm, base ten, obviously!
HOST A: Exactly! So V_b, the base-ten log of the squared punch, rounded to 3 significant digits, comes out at 1.43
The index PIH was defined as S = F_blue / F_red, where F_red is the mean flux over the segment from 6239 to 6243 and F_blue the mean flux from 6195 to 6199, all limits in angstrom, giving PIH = 1.12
